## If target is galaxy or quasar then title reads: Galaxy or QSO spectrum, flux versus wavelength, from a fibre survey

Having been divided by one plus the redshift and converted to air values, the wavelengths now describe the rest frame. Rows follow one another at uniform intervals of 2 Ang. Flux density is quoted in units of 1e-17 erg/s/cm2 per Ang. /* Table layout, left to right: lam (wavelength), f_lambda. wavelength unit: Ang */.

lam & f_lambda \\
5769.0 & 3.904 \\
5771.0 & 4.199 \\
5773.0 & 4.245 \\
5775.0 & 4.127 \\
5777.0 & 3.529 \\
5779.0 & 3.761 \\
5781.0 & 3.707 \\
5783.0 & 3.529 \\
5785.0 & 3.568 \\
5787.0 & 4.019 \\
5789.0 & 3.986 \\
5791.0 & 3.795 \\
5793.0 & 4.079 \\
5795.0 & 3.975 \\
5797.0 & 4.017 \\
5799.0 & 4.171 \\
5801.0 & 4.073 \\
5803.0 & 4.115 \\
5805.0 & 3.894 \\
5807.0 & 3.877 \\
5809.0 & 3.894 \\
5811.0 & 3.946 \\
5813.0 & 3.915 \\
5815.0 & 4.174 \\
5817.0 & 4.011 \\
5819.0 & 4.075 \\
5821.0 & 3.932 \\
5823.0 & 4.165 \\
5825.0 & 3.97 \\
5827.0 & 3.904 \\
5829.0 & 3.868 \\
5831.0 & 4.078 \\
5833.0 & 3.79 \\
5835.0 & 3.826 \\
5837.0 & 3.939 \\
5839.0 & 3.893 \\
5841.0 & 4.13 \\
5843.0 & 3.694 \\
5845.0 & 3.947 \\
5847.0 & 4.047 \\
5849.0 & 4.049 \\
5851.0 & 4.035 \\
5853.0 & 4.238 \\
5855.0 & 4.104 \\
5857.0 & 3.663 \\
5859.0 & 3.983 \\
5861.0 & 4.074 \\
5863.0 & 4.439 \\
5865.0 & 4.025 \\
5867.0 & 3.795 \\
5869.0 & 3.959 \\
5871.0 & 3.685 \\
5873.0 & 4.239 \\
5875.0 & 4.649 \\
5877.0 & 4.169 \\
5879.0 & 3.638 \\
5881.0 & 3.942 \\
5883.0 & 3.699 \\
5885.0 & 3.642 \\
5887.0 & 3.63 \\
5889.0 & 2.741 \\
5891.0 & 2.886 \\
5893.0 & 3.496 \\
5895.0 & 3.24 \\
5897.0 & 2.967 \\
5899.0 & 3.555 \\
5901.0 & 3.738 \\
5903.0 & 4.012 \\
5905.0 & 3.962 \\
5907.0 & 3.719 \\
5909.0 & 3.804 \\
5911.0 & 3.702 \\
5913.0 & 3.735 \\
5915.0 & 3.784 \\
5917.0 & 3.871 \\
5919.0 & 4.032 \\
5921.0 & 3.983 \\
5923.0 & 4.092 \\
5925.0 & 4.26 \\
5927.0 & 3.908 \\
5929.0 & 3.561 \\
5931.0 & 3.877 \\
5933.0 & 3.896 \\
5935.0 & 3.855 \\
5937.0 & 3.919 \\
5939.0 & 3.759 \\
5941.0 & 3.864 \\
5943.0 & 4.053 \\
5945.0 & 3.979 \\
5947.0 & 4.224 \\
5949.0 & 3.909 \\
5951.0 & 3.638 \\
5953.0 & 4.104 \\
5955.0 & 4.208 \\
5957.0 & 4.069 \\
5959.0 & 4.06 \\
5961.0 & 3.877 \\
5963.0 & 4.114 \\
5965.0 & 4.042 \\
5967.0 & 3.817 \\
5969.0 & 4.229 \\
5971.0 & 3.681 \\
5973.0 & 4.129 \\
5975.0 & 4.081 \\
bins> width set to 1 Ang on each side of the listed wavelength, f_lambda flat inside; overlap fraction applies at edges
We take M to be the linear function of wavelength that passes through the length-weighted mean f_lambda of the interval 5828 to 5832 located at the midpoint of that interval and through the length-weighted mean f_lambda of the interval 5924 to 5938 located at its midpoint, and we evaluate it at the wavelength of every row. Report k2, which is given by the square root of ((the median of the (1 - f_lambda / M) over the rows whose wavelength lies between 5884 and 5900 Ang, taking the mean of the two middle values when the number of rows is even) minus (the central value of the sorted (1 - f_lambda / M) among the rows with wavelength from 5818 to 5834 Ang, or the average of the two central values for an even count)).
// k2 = 0.37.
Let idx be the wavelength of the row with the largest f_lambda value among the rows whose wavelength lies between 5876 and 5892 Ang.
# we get 5877.0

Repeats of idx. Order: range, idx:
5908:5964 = 5925.0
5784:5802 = 5799.0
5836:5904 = 5875.0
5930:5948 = 5947.0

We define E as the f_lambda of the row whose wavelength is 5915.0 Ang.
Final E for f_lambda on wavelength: 3.784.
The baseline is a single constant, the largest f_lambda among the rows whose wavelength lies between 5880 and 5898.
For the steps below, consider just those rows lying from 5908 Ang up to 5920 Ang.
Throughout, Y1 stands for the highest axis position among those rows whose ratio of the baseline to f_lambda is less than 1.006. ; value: 5919.0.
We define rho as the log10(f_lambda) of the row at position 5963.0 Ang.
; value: 0.614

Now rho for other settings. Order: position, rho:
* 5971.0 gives 0.566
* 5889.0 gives 0.438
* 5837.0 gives 0.595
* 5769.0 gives 0.592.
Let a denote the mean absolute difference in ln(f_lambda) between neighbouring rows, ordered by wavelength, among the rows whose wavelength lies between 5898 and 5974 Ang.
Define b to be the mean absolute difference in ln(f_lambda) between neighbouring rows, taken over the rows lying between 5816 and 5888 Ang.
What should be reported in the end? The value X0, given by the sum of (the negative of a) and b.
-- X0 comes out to 0.01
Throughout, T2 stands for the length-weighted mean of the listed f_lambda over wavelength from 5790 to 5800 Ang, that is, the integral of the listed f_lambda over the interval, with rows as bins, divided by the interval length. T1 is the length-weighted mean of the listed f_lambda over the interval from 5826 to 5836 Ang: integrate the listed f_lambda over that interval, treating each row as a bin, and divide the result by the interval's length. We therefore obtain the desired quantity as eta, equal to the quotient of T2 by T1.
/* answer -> 1.03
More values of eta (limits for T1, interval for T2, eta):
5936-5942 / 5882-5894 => 0.87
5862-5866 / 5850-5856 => 0.97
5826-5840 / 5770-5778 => 1.03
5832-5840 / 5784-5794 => 1.01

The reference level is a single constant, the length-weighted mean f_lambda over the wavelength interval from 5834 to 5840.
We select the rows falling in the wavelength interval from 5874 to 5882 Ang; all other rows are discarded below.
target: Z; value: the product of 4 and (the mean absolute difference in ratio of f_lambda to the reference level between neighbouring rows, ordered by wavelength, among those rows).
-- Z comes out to 0.45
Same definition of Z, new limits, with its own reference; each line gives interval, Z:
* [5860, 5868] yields 0.35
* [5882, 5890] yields 0.33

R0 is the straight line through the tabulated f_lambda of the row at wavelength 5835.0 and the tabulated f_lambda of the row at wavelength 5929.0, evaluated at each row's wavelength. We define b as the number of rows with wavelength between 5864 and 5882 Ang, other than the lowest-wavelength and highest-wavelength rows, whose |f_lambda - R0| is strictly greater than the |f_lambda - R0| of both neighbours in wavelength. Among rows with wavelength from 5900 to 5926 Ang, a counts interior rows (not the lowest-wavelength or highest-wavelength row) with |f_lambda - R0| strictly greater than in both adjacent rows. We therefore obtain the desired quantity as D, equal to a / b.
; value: 1.50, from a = 3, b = 2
